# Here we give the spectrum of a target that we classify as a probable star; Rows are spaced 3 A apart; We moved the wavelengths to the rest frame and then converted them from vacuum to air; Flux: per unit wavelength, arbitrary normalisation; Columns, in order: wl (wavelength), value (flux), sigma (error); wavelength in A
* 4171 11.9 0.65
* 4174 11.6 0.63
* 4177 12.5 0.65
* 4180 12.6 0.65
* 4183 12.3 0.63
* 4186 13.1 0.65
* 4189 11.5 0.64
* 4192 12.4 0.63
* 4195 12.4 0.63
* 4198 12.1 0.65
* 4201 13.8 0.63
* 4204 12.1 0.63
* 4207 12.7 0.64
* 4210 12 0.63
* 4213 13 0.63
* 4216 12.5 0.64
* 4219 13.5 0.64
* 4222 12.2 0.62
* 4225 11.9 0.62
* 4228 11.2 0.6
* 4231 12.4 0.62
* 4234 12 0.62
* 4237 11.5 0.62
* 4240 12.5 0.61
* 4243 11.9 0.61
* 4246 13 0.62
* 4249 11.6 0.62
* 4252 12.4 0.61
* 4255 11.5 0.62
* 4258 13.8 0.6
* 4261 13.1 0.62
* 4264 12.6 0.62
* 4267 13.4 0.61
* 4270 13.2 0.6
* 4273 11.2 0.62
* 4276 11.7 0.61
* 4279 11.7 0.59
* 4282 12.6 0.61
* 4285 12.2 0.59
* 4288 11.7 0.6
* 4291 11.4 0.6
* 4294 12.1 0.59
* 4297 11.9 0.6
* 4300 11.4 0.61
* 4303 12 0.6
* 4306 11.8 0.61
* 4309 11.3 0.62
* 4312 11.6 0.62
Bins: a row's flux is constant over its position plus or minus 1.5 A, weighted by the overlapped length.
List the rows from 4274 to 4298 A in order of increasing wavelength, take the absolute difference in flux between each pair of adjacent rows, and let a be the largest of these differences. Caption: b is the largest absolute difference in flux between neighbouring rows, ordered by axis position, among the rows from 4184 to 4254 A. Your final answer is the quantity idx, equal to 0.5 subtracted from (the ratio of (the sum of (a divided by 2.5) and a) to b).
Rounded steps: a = 0.9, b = 1.7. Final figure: 0.24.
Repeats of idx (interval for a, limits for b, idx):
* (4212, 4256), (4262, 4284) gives 0.48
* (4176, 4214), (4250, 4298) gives 0.53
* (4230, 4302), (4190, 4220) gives 1.39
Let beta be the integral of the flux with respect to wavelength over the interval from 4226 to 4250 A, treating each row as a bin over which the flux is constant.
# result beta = 288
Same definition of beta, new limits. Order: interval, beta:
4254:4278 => 302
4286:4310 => 281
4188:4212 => 298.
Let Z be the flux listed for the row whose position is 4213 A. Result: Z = 13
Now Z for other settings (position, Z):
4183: 12.3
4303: 12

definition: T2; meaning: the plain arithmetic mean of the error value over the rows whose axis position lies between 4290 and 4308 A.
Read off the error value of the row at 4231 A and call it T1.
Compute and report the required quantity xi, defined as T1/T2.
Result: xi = 1.030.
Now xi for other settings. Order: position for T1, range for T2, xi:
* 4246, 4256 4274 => 1.014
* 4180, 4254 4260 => 1.066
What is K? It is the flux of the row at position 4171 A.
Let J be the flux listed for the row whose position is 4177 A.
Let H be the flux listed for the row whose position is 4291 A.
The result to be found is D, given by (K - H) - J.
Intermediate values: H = 11.4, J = 12.5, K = 11.9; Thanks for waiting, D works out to -12.0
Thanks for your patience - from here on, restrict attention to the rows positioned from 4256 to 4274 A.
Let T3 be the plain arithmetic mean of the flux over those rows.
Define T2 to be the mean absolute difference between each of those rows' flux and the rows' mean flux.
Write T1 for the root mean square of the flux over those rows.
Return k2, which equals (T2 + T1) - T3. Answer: 0.68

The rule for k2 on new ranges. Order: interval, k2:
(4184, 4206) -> 0.57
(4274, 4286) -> 0.36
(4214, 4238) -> 0.52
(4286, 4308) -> 0.22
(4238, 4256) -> 0.49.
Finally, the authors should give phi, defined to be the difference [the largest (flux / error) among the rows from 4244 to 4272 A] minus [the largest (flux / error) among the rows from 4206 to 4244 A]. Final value 1.9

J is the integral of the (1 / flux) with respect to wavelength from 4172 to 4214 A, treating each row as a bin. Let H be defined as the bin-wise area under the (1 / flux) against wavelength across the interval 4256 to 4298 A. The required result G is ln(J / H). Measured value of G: -0.010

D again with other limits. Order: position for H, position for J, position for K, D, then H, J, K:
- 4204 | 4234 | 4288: -12.4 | 12.1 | 12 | 11.7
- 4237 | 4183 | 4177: -11.3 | 11.5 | 12.3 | 12.5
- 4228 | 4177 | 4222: -11.5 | 11.2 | 12.5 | 12.2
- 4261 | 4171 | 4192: -12.6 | 13.1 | 11.9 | 12.4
